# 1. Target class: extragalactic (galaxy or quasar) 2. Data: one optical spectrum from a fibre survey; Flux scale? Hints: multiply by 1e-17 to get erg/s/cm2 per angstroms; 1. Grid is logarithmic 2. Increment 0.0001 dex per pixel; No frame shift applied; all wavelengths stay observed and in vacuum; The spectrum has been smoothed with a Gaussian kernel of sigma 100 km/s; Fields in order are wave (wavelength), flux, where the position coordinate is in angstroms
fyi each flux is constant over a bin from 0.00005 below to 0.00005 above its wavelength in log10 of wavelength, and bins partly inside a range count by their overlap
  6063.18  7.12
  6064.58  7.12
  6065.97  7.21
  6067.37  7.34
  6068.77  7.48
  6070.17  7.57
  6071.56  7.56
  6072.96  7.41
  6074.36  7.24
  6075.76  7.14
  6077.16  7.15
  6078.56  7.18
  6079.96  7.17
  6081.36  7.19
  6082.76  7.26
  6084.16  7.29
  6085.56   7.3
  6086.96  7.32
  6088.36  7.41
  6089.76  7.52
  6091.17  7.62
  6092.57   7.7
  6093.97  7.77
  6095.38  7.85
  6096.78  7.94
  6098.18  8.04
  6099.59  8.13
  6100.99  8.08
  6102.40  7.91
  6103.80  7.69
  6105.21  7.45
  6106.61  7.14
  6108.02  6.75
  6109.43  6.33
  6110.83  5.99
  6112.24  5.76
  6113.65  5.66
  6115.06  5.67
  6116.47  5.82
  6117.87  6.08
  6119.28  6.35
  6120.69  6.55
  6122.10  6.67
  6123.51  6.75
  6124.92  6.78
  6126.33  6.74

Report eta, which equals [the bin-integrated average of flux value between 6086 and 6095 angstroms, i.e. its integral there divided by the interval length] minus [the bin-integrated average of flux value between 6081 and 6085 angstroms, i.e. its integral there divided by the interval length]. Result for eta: 0.3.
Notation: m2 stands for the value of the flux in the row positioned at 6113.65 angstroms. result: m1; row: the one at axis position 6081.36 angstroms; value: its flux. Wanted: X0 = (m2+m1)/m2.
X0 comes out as 2.27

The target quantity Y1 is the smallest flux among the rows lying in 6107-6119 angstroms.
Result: 5.66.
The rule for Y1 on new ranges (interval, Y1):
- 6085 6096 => 7.3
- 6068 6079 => 7.14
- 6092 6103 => 7.7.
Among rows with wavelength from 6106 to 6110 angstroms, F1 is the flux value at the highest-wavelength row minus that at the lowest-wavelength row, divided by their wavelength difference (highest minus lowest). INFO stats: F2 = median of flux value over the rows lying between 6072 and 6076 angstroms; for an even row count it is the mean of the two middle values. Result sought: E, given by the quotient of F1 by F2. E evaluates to -0.040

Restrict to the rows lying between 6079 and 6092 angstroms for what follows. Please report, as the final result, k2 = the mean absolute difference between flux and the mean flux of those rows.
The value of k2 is 0.12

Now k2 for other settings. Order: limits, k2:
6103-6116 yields 0.68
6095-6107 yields 0.25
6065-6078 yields 0.14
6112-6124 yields 0.39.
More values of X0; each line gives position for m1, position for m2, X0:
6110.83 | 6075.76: 1.84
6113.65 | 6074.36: 1.78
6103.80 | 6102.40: 1.97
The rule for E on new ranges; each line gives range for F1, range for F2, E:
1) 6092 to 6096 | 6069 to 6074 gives 0.007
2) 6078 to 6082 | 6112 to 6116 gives 0.001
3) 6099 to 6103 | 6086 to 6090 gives -0.011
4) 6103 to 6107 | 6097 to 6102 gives -0.024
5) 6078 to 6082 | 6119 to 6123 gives 0.001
